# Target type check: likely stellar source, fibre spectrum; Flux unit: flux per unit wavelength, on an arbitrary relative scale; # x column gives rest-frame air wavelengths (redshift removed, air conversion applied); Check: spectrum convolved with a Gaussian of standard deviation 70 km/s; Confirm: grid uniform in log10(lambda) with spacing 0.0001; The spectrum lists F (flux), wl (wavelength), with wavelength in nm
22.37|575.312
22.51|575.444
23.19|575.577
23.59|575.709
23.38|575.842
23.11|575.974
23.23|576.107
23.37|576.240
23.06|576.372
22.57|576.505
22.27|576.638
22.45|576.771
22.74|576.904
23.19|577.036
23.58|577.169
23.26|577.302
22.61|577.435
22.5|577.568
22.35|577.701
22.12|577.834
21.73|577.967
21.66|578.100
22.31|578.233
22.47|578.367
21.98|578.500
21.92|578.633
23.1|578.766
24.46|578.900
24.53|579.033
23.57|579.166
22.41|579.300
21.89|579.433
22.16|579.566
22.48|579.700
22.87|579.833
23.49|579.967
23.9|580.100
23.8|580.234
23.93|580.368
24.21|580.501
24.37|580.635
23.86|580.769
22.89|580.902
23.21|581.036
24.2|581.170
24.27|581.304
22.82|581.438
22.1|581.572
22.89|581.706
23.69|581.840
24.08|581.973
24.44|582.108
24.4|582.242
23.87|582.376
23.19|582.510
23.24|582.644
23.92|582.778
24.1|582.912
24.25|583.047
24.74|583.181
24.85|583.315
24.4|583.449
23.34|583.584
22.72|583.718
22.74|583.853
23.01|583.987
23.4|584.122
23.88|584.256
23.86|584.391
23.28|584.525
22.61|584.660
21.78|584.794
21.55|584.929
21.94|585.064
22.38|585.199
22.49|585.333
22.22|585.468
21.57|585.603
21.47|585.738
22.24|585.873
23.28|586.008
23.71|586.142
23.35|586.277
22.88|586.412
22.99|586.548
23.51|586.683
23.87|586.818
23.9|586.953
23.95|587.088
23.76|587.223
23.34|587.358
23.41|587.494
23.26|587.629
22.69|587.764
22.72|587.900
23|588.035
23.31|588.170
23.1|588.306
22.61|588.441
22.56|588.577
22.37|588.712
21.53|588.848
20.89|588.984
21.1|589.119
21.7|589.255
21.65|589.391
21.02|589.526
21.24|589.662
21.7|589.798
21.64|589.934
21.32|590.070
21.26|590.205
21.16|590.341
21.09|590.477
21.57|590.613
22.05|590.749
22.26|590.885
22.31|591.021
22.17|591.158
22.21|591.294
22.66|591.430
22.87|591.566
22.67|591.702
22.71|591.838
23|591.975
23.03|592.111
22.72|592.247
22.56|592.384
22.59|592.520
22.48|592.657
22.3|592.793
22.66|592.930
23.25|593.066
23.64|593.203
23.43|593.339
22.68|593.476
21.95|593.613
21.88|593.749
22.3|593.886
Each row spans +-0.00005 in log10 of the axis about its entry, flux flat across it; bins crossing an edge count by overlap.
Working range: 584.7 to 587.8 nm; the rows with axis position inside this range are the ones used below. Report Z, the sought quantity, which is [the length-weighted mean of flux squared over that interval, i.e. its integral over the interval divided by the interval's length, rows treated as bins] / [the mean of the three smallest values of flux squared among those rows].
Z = 1.13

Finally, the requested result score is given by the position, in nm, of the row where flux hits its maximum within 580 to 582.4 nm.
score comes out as 582.108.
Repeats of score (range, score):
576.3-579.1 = 579.033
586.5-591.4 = 587.088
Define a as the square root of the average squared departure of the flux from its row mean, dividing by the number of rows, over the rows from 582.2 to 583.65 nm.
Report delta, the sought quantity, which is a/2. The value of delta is 0.28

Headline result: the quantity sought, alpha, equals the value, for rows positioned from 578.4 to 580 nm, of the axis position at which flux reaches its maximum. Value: 579.033 nm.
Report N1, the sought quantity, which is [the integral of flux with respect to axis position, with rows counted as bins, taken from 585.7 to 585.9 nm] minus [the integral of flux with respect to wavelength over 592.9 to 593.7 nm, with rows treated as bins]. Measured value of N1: -14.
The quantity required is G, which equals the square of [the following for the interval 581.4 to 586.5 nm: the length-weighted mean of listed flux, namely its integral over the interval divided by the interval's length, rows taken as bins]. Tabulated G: 537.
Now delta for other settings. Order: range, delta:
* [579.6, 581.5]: 0.30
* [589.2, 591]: 0.18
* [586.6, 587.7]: 0.13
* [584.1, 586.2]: 0.41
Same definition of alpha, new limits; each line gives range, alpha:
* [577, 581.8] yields 579.033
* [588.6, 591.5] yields 591.430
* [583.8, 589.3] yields 587.088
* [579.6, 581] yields 580.635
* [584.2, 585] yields 584.256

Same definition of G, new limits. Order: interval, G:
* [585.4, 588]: 532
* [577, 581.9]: 531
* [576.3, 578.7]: 506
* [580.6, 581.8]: 546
